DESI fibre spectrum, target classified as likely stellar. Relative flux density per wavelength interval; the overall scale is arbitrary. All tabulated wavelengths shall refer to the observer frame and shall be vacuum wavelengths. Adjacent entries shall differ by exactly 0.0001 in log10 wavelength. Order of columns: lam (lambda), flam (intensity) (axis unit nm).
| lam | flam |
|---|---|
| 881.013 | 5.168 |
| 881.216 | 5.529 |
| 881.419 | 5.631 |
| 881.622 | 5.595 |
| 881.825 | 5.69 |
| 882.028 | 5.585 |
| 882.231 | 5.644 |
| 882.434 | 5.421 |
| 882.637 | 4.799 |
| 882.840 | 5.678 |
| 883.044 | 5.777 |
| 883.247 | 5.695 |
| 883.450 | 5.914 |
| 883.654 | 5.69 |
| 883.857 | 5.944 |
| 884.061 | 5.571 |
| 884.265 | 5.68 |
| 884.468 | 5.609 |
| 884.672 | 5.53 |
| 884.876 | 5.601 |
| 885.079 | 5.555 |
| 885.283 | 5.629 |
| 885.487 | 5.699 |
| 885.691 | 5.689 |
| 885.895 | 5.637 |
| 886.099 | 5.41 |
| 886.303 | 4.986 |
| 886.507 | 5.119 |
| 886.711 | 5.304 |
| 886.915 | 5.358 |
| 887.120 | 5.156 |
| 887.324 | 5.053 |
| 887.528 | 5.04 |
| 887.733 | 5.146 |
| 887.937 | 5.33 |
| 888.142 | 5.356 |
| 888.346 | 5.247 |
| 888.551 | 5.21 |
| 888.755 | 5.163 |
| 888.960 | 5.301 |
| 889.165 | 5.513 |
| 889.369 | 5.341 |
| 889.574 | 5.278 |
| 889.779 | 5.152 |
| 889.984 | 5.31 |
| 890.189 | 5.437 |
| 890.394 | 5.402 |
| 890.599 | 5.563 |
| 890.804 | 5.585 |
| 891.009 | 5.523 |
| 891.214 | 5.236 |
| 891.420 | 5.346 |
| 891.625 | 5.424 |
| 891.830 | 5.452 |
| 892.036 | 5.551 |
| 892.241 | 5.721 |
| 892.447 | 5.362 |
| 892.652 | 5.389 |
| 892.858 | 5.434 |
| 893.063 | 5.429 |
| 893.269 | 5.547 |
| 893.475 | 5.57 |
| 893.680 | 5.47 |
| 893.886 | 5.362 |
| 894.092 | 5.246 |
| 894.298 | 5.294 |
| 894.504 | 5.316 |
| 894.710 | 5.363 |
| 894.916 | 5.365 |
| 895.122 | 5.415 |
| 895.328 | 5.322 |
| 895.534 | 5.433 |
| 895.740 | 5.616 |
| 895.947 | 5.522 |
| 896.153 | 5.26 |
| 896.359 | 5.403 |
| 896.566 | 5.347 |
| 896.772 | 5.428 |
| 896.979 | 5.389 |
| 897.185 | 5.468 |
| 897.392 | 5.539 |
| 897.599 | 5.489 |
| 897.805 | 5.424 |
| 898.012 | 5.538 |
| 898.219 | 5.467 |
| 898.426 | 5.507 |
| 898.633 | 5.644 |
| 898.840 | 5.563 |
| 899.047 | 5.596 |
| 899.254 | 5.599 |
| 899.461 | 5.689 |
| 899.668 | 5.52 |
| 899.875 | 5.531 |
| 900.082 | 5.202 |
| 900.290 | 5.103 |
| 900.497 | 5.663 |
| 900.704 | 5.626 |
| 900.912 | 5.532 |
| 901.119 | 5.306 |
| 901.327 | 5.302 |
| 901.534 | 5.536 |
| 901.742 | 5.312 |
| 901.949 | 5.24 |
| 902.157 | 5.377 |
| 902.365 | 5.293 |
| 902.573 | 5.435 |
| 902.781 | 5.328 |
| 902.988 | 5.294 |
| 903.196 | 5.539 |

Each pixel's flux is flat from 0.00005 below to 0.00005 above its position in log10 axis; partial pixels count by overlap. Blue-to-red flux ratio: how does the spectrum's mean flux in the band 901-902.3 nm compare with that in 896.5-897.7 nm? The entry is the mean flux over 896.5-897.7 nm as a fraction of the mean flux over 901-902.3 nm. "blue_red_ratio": 1.02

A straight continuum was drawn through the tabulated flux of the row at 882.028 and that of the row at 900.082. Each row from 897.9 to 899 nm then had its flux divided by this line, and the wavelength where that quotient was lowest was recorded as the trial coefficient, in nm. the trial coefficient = 898.219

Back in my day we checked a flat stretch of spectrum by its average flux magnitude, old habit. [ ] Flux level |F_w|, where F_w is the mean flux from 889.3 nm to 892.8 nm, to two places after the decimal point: 5.42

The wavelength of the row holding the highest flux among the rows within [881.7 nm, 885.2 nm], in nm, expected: 883.857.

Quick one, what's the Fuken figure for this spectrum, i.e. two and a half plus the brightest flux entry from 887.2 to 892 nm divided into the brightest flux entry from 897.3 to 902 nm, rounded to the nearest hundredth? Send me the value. 3.52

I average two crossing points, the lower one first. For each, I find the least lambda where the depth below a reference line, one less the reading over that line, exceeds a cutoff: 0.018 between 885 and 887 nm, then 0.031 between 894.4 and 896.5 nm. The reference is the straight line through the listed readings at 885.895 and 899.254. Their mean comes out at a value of 890.30 nm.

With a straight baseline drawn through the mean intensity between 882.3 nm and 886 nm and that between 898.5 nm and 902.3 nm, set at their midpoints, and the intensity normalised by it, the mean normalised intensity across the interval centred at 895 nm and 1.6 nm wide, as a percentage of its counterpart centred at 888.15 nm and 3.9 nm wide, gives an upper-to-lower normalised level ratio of 104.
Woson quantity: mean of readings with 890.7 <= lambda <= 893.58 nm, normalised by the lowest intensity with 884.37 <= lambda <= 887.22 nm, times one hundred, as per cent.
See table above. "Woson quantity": 110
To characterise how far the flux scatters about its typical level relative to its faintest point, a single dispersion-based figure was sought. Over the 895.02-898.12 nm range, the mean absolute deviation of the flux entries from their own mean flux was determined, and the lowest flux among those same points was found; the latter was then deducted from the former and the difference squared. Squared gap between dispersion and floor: 26.9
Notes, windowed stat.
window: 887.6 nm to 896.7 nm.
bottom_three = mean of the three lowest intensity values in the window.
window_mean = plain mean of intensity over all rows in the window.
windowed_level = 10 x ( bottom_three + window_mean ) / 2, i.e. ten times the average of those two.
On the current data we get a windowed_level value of 52.7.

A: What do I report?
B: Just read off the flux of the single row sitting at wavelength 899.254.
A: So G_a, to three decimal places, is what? 5.599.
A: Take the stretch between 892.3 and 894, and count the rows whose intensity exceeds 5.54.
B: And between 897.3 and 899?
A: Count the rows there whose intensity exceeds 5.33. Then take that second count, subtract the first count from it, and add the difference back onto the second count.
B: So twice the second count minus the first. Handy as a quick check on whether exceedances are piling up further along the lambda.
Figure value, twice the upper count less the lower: 14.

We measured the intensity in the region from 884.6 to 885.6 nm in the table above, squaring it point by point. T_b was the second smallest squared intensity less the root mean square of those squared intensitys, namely -0.54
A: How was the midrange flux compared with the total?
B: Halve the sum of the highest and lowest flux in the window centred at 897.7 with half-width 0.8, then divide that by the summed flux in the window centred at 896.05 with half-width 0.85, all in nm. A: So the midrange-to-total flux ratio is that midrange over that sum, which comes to 0.126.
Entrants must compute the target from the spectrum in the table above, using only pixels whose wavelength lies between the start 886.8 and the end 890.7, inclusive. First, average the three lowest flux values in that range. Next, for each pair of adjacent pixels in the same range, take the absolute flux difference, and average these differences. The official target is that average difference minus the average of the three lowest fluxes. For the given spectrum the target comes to -4.97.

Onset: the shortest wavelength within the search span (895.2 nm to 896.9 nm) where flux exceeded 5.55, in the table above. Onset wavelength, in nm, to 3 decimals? 895.740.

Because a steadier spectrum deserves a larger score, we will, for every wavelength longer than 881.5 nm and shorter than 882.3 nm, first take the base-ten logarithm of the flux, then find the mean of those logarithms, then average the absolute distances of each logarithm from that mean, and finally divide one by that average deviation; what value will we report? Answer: 337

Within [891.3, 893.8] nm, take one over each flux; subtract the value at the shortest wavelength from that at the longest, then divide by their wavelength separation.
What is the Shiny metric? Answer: -0.0019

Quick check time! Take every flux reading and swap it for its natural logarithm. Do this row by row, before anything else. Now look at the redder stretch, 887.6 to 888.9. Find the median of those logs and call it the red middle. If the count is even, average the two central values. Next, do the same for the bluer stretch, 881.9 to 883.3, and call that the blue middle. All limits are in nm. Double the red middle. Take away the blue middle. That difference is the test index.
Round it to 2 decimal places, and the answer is 1.58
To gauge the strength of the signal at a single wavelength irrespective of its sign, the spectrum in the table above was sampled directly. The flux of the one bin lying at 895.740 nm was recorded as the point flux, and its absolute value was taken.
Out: 5.62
